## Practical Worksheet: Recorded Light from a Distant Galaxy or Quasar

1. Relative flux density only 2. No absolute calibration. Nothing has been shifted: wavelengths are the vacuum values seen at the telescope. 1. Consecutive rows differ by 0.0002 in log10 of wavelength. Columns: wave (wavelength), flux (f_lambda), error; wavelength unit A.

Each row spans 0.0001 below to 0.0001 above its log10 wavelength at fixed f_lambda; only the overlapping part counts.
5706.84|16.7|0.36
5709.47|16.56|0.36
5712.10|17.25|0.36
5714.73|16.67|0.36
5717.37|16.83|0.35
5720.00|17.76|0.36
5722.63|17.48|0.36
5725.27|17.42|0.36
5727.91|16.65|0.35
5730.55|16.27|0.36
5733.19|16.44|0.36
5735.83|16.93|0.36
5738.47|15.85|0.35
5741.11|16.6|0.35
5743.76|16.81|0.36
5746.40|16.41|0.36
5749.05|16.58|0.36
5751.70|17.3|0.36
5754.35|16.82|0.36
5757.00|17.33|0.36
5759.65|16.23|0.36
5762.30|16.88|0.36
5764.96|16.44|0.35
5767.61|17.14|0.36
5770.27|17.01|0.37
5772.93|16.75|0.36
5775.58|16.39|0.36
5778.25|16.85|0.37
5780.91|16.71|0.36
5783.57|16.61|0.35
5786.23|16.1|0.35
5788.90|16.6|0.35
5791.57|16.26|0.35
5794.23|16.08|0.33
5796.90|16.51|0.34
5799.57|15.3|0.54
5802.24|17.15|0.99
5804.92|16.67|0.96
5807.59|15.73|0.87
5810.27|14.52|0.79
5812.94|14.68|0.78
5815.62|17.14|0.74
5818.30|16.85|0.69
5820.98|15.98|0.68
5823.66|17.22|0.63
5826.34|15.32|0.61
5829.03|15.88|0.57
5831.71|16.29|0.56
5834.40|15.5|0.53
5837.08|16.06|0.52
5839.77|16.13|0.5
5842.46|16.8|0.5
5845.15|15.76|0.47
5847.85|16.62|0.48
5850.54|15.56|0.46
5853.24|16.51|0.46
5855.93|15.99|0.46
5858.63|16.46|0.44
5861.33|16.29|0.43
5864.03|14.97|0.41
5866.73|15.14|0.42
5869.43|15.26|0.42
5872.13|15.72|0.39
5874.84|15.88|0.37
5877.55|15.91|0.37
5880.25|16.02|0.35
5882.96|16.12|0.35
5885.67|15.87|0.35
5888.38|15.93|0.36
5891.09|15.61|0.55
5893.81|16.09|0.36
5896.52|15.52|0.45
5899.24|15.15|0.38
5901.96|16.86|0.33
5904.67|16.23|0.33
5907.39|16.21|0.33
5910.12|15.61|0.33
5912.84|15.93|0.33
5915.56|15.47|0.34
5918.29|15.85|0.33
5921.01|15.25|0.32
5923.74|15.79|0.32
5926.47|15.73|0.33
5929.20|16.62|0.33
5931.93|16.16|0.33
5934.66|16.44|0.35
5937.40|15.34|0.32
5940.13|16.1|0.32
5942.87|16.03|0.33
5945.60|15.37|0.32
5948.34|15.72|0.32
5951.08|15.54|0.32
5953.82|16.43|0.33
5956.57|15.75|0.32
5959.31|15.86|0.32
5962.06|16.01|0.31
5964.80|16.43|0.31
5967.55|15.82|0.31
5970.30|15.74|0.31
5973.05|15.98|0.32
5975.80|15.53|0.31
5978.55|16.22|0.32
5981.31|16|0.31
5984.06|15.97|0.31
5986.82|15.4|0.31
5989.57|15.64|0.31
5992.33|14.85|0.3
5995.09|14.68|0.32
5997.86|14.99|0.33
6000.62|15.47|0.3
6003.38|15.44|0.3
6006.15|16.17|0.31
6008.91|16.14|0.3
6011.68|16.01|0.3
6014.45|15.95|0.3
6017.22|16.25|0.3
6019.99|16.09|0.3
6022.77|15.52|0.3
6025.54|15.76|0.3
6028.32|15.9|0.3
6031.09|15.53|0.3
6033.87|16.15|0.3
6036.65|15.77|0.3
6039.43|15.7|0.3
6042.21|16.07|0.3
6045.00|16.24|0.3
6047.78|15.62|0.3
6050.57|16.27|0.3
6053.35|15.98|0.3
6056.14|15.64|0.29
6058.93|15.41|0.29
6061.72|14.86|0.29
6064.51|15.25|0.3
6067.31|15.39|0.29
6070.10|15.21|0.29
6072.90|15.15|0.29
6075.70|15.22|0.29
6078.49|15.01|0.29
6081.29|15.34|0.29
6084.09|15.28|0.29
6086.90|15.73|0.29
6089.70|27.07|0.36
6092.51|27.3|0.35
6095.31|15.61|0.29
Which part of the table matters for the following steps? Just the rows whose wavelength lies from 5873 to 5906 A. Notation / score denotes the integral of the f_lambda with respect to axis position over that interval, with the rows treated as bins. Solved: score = 526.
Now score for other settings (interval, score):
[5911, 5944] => 524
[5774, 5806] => 526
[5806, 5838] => 510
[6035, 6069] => 533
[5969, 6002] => 513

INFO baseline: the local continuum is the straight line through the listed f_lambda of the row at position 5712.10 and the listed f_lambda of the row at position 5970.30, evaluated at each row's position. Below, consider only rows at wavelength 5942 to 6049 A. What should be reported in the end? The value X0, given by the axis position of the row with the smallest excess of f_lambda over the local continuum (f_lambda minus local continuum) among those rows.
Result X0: 5995.09 A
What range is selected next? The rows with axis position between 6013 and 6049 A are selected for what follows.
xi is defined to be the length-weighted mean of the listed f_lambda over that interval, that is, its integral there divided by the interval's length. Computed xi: 15.9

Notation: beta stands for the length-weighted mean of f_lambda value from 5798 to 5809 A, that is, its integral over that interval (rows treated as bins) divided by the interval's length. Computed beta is 16.2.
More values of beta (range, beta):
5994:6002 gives 15.1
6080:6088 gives 15.4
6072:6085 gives 15.2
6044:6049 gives 15.9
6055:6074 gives 15.3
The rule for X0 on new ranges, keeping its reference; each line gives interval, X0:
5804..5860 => 5810.27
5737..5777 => 5738.47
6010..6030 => 6022.77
